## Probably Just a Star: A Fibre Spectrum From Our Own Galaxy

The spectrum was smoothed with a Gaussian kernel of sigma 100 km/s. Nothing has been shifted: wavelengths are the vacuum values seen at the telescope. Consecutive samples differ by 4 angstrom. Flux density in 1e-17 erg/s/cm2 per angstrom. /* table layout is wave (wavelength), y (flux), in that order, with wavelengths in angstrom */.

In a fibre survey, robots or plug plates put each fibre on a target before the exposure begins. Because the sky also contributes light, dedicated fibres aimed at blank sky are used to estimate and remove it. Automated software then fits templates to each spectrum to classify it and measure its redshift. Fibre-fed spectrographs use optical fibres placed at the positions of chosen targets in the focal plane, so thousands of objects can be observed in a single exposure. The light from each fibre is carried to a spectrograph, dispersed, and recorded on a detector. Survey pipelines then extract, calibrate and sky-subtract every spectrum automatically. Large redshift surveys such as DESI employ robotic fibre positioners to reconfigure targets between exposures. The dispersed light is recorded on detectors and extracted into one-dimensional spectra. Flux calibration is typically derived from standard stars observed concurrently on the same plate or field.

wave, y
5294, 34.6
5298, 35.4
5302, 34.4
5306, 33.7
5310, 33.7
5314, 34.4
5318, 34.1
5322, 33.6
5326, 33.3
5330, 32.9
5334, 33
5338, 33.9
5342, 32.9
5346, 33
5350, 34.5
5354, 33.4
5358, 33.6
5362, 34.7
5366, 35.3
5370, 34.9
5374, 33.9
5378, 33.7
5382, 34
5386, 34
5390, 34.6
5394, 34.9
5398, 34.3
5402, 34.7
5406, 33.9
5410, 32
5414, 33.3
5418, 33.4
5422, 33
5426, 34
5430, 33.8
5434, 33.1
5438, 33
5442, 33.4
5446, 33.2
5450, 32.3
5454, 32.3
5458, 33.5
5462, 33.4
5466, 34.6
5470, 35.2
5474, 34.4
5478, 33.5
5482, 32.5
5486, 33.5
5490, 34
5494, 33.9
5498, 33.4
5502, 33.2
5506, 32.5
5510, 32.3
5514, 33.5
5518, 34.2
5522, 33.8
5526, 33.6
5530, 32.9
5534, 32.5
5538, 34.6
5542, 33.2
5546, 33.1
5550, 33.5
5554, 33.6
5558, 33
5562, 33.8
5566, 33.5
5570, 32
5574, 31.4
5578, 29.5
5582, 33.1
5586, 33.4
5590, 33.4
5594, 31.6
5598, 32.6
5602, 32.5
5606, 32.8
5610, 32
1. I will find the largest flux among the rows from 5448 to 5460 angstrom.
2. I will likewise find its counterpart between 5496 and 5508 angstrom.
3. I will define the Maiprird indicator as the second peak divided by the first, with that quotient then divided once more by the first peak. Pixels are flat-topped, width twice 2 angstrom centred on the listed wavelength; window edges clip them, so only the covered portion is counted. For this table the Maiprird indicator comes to 0.0298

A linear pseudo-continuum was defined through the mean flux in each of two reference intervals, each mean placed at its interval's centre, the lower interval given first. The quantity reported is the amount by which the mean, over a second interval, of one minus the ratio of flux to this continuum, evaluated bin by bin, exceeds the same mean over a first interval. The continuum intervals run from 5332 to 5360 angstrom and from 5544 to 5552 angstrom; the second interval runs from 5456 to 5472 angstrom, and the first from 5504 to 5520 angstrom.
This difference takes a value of -0.030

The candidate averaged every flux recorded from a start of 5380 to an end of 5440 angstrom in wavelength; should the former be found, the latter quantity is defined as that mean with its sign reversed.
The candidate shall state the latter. -33.7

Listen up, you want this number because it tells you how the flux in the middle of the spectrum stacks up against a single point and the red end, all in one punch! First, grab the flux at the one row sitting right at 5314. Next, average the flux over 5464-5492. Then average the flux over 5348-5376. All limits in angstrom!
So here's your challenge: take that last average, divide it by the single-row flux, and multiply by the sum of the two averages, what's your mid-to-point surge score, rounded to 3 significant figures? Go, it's 68.1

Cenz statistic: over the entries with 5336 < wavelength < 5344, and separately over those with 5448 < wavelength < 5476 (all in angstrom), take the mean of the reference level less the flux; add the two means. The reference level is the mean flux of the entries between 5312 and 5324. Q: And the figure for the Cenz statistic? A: 1.0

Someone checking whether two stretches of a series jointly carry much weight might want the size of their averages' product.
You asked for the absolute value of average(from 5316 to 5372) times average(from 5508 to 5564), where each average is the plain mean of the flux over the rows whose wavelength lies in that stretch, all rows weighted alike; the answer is 1129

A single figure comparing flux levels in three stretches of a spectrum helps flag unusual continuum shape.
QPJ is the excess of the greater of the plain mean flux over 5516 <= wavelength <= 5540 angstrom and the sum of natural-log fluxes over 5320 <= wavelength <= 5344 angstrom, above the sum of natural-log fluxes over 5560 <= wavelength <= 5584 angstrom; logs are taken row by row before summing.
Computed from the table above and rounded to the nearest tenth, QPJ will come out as 12.8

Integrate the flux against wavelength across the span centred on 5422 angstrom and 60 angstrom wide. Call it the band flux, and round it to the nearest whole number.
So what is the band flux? 2009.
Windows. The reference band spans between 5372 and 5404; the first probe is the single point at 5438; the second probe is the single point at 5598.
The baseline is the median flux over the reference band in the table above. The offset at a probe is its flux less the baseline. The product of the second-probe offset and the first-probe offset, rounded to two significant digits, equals 1.8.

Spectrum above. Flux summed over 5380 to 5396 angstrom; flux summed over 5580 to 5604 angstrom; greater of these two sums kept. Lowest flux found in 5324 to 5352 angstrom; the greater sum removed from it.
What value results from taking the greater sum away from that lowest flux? -164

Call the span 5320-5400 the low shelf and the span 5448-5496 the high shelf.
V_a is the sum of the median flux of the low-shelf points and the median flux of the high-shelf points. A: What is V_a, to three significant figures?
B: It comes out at 67.4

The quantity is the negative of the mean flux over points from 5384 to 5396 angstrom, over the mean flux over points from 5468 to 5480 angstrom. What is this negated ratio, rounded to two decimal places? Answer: -1.00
